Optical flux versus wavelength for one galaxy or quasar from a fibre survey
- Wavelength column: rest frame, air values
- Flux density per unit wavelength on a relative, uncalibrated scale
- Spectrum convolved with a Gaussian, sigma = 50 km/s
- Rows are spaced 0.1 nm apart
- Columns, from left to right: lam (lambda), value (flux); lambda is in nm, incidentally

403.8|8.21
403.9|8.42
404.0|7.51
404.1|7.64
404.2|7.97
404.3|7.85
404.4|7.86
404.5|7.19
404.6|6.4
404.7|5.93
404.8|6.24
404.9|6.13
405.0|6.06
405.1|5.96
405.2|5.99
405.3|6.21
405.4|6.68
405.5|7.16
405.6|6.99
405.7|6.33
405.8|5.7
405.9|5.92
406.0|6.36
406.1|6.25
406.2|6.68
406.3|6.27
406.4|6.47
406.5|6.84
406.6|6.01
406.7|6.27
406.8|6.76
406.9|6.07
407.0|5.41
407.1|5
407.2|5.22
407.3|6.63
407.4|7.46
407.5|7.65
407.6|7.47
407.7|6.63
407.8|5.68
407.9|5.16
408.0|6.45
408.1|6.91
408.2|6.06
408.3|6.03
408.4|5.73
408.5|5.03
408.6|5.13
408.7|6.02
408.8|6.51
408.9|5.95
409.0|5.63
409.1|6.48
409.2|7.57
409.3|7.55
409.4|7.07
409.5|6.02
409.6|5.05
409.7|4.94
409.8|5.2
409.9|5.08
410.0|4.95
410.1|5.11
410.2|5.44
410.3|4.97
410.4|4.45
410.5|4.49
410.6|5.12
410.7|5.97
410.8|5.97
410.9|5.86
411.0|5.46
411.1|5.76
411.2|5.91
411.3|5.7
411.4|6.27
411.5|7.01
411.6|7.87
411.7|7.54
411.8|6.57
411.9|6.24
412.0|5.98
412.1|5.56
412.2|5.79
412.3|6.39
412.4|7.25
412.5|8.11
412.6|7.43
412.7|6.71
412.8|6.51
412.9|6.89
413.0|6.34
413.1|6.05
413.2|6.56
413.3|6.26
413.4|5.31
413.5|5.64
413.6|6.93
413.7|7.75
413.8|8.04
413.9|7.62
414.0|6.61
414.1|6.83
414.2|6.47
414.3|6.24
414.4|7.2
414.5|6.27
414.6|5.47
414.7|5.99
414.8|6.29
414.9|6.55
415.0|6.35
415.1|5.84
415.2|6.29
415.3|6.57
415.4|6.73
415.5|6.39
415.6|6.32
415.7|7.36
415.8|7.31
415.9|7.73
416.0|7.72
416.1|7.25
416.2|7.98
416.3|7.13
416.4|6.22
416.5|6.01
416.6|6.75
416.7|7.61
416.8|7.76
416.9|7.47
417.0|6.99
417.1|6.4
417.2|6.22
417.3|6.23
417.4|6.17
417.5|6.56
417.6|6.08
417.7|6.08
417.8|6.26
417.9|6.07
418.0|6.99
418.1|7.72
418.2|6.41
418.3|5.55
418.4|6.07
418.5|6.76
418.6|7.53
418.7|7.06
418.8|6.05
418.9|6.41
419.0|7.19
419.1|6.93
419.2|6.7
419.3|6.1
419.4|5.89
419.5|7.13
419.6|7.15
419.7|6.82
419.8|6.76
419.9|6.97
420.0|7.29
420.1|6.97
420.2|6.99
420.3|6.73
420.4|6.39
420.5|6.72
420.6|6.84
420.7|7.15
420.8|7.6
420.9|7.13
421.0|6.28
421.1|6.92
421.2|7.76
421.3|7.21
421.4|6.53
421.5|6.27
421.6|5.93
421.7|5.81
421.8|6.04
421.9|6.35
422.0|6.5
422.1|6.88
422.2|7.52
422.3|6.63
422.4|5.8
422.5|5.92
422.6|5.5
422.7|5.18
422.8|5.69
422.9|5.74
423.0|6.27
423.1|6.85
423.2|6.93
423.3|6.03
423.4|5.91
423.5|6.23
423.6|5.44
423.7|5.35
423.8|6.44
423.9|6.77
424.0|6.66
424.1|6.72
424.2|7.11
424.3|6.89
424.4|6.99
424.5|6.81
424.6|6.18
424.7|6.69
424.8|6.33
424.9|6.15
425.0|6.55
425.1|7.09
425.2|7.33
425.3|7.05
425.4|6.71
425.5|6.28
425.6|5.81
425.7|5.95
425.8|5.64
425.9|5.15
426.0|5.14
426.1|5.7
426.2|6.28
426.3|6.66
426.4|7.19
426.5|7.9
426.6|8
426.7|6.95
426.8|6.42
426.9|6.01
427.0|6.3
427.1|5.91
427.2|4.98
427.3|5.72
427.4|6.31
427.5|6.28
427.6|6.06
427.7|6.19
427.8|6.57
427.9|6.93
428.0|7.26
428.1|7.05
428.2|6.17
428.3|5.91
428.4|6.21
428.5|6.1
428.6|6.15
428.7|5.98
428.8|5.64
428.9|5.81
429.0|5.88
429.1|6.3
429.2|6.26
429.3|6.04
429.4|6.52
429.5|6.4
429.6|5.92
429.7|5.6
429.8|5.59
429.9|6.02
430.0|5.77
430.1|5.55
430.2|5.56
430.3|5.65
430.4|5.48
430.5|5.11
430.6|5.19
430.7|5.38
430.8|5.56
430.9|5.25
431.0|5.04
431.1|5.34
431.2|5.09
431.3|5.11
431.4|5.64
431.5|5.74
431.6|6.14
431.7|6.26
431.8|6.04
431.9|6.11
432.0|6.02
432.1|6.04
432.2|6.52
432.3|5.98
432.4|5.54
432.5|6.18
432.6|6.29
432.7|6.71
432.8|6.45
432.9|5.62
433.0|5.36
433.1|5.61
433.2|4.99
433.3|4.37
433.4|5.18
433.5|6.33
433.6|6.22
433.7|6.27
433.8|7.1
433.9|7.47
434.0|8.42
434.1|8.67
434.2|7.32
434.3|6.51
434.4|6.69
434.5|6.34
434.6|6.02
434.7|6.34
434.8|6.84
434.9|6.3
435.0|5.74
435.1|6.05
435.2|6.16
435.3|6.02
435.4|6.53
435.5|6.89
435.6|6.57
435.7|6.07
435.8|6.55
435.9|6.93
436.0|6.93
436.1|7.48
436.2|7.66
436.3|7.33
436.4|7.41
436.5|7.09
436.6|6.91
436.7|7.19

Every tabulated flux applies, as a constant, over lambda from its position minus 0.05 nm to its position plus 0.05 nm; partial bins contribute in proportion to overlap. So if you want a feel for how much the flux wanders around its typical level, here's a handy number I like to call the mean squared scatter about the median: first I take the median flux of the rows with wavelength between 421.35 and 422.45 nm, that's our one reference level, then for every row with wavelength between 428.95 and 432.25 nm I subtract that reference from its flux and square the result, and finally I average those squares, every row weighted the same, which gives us 0.53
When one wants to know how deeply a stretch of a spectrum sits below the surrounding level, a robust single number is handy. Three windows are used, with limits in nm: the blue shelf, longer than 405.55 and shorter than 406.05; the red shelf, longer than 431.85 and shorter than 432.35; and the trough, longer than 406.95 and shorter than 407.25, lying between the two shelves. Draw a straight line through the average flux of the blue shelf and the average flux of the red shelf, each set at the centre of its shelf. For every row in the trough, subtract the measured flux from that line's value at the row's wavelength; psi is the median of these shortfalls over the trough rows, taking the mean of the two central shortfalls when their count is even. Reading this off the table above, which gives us 1.0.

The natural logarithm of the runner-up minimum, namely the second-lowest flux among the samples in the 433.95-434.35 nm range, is 1.99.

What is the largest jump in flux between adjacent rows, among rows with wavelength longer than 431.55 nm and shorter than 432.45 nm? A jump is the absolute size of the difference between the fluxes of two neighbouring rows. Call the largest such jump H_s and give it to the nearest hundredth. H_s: 0.54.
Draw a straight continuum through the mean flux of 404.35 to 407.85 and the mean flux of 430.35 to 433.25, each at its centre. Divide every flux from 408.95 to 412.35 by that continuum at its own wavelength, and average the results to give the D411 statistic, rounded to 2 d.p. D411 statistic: 0.94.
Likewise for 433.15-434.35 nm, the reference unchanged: 1.16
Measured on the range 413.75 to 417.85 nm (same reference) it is 1.09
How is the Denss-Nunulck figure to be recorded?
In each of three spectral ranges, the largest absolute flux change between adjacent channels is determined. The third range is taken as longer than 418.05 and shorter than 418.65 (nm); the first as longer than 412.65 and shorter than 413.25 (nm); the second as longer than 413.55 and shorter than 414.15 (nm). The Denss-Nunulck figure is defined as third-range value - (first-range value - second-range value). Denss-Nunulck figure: 1.8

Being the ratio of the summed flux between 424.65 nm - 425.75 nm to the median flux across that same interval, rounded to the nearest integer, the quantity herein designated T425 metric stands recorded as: 11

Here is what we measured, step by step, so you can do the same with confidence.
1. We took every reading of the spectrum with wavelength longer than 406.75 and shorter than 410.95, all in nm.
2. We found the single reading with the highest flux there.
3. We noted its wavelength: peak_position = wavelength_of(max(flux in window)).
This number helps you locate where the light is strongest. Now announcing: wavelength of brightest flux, 407.5 nm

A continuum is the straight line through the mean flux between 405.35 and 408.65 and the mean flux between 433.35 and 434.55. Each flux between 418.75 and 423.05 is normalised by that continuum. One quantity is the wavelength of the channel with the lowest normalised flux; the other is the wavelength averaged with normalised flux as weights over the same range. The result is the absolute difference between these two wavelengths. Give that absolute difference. 1.85 nm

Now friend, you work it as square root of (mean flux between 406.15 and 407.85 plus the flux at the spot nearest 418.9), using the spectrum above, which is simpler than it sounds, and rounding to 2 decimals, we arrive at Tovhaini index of 3.58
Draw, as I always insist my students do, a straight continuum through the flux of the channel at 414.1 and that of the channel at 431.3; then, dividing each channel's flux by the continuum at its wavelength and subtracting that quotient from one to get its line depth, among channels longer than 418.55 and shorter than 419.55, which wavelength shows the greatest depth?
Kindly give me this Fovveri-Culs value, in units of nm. 419.4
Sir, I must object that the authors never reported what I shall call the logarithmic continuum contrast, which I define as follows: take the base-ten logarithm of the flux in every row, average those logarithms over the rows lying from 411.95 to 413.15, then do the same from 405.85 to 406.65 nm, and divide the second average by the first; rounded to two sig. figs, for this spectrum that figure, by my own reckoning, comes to 0.98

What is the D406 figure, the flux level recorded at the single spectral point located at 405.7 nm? 6.33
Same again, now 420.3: 6.73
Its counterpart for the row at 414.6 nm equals 5.47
